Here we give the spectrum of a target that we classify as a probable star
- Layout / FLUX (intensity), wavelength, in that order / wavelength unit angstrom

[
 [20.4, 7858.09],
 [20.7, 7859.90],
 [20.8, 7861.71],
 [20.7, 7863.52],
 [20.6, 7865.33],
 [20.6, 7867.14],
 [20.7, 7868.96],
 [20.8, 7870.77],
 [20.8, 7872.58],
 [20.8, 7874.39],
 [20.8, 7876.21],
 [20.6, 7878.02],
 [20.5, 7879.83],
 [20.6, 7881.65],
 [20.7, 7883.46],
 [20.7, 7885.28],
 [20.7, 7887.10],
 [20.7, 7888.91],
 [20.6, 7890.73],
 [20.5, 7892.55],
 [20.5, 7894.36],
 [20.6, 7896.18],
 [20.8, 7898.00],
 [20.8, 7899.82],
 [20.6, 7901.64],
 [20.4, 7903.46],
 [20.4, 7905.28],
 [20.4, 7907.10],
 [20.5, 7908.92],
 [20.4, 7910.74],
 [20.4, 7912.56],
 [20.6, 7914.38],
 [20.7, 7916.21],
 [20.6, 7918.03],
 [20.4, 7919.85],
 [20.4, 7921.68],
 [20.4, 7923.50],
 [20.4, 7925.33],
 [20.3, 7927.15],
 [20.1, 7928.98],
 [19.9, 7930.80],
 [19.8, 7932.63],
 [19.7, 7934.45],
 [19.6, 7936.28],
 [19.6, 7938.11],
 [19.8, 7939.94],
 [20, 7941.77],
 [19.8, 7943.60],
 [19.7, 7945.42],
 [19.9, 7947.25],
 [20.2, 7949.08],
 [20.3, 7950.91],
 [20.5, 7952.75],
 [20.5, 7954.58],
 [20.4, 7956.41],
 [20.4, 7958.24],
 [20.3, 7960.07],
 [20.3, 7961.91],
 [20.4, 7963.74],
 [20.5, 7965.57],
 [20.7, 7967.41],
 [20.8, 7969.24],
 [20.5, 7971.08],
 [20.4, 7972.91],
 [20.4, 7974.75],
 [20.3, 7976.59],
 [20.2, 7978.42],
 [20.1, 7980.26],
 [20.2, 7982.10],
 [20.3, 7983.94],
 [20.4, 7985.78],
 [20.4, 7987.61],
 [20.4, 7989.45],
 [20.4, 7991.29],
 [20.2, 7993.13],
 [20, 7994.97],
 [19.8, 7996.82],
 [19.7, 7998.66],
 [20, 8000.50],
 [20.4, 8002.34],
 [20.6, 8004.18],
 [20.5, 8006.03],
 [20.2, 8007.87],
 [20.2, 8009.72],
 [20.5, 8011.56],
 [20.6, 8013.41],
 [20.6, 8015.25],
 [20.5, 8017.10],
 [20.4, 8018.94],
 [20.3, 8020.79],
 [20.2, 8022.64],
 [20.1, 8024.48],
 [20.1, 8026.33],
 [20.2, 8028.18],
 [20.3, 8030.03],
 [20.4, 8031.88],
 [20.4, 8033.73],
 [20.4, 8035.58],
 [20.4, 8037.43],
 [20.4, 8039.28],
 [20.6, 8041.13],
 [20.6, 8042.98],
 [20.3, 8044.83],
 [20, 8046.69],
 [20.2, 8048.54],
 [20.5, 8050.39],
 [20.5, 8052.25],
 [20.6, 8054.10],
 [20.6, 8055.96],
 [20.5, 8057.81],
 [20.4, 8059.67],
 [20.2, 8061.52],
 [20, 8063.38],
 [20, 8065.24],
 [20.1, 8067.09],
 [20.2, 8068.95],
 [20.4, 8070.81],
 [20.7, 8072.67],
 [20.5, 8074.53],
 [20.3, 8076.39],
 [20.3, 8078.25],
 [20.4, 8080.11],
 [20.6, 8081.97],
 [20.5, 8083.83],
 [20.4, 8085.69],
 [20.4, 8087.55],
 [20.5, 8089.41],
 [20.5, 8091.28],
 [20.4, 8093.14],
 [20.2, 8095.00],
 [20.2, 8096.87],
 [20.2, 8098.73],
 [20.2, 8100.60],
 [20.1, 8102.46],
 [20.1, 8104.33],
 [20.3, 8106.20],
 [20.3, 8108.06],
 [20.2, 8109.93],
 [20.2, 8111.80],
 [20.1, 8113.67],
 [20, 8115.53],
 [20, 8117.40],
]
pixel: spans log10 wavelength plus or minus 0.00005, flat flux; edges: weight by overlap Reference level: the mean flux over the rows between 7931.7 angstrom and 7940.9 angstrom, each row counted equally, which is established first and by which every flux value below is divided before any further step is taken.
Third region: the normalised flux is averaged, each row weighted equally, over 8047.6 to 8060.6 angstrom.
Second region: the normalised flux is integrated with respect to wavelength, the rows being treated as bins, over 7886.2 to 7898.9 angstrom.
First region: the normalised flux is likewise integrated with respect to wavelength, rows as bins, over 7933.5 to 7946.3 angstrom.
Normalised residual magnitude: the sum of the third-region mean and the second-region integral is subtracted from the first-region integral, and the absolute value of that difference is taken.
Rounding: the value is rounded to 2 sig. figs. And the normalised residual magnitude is 1.5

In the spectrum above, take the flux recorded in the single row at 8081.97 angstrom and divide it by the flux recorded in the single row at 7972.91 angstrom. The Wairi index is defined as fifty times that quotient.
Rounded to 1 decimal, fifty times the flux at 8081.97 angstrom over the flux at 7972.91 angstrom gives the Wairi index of 50.5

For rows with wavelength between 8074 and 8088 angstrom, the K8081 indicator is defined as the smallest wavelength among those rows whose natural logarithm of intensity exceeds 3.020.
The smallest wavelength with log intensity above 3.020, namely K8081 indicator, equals 8074.53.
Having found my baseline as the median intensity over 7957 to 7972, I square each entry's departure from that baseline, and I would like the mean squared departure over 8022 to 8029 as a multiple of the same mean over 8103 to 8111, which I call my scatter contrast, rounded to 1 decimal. 1.6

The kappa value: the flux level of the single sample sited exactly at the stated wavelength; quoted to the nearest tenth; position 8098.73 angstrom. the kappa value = 20.2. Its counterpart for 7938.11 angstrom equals 19.6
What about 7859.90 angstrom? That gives 20.7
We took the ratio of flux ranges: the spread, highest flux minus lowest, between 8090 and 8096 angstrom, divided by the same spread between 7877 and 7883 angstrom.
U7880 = 3.0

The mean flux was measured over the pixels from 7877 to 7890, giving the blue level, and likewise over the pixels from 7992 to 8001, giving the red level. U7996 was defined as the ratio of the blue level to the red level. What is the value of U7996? 1.04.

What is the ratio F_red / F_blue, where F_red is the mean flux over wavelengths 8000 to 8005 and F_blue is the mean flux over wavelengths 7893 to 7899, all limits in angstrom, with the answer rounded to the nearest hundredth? 0.99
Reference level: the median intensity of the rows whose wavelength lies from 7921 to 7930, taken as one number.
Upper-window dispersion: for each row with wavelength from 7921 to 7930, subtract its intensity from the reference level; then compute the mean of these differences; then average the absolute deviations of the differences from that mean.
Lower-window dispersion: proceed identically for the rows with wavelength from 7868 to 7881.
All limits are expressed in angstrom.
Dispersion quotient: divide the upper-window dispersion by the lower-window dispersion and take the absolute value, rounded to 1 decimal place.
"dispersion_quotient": 1.0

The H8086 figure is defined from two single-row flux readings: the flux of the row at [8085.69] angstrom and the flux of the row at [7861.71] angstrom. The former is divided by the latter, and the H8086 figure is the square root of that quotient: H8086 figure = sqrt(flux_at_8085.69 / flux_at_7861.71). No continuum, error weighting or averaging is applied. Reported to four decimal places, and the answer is 0.9903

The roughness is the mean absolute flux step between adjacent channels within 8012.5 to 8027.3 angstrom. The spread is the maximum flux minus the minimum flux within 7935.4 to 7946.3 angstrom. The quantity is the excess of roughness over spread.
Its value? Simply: -0.33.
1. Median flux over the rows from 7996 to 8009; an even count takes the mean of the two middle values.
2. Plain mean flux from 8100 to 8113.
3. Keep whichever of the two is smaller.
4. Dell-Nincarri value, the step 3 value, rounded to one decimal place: 20.2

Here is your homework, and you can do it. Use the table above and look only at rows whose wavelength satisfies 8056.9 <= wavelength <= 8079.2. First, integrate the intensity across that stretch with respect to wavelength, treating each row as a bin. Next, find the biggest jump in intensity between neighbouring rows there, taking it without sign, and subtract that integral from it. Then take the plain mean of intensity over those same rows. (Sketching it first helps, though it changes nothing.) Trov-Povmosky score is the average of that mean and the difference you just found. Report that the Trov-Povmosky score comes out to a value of -216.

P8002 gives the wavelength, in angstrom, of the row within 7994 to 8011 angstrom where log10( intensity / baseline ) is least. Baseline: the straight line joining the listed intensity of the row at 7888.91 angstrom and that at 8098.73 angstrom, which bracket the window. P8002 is 7998.66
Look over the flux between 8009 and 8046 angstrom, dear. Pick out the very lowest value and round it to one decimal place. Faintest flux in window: 20.1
